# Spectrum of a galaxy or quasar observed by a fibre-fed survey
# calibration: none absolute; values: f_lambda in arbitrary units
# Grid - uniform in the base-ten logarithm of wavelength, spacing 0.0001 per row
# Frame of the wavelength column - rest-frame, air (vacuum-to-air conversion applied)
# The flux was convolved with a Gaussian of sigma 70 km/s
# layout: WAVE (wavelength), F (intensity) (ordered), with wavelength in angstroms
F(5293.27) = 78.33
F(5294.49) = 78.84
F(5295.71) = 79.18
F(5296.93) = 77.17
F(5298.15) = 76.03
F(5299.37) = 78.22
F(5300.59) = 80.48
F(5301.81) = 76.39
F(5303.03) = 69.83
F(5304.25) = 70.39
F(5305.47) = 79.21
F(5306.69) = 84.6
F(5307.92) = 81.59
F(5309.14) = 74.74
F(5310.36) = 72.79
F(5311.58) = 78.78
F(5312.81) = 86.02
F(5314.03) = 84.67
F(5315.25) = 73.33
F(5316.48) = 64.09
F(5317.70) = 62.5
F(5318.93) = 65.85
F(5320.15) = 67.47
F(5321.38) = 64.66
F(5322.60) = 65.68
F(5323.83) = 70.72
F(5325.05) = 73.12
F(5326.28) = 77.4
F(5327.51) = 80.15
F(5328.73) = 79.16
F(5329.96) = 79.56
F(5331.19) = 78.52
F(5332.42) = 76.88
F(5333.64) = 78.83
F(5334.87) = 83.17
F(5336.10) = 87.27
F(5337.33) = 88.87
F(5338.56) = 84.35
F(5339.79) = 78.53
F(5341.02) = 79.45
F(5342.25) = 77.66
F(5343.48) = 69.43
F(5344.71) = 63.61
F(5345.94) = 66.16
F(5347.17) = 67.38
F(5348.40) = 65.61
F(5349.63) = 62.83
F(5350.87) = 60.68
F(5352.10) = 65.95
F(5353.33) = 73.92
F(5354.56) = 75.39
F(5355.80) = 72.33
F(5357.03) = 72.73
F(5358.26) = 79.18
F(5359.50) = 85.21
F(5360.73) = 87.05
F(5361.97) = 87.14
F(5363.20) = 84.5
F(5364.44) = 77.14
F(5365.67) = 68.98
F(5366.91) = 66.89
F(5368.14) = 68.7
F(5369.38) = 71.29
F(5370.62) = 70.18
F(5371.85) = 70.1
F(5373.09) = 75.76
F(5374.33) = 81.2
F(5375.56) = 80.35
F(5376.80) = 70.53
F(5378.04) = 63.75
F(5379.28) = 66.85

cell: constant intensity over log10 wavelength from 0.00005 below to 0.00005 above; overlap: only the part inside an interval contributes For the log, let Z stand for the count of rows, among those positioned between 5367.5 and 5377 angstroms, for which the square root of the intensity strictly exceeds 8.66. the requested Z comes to 3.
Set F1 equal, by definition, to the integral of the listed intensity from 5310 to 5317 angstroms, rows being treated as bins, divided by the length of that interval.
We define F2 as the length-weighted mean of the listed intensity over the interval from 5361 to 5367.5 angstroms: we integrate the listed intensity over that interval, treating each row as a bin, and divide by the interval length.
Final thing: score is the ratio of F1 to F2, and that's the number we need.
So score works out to 0.99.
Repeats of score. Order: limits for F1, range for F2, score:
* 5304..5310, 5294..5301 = 1.00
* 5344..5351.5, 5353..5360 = 0.84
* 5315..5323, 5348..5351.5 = 1.05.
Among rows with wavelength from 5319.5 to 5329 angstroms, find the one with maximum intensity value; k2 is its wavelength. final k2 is 5327.51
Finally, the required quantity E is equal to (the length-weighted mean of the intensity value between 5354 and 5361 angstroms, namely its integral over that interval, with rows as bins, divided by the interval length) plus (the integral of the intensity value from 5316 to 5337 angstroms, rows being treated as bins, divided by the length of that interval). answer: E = 152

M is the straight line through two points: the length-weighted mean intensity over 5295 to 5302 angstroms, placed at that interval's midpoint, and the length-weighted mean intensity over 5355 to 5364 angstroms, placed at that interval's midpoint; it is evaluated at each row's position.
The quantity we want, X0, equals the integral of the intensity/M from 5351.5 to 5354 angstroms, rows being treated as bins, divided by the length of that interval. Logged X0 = 0.87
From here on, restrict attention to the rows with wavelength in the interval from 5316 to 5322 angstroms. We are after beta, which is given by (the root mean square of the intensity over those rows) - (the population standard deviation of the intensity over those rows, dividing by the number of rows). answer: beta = 63.3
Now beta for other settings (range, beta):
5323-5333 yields 73.9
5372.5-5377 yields 72.8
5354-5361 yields 73.1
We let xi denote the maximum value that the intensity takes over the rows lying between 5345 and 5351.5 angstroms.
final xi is 67.38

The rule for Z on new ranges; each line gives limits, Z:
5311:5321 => 3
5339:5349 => 3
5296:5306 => 6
